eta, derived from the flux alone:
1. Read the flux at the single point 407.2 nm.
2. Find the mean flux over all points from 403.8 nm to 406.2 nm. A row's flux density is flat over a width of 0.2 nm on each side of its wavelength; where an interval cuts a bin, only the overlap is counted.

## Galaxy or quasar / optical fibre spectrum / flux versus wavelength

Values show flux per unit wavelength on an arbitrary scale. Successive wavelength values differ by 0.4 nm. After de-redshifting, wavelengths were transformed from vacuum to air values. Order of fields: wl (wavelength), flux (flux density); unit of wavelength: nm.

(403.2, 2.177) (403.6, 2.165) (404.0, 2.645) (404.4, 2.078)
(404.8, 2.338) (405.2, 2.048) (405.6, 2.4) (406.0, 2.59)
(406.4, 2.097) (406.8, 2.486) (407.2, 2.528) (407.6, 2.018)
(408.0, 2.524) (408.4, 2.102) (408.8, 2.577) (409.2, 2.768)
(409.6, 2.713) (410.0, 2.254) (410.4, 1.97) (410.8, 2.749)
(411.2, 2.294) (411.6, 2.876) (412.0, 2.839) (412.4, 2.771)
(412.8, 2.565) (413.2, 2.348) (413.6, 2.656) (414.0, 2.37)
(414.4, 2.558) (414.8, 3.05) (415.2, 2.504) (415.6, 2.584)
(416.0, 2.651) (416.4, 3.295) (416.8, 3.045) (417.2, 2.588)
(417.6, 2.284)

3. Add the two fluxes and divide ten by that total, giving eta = 2.05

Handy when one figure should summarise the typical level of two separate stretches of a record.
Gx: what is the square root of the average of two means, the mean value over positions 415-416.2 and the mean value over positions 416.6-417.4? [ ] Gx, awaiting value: 1.64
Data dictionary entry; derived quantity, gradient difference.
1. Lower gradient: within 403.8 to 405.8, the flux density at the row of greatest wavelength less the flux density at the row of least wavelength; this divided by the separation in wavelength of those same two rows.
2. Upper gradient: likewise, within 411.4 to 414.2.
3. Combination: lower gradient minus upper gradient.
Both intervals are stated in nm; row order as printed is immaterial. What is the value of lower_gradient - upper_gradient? 0.06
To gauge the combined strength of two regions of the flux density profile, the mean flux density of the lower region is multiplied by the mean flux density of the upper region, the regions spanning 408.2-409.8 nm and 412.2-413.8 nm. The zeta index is 6.6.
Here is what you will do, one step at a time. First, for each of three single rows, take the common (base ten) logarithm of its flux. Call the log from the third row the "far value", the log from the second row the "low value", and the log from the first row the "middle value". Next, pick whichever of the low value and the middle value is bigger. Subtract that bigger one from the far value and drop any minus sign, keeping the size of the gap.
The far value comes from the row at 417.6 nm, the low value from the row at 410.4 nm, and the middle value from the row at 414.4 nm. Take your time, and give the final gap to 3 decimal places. 0.049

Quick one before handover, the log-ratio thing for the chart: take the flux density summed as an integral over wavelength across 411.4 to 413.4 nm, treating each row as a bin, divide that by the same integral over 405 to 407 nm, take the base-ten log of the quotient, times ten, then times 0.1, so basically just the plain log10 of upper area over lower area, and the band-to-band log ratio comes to 0.062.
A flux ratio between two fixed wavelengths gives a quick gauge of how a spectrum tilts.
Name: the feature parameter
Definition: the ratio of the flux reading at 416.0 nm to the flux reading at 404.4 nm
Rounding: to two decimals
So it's 1.28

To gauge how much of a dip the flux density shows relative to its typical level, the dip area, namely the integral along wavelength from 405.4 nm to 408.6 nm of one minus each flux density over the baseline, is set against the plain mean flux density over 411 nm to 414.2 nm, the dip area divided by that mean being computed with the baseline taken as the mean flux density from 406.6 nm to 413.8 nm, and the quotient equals 0.079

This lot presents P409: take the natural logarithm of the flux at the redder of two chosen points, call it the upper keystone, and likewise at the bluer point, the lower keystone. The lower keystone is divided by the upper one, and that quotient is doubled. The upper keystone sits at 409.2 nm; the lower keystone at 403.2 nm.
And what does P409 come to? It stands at 1.5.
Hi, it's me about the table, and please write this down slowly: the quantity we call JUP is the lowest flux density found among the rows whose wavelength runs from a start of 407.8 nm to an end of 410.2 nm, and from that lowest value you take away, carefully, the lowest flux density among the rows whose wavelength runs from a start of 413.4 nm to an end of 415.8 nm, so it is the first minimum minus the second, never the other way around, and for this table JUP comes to -0.27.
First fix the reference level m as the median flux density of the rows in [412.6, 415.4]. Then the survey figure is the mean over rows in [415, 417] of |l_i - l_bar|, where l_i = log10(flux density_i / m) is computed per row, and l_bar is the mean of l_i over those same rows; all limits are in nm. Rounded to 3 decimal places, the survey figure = 0.043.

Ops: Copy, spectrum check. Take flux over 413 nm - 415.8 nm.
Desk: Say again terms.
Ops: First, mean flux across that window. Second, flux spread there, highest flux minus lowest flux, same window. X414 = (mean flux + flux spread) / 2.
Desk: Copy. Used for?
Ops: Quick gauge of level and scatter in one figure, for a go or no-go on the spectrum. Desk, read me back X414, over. 1.64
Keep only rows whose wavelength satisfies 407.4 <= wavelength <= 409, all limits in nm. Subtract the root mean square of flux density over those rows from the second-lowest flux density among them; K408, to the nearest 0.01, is -0.22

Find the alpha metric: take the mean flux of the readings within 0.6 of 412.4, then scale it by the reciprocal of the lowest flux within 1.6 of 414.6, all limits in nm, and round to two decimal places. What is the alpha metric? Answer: 1.16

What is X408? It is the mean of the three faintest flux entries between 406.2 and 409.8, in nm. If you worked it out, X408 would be 2.07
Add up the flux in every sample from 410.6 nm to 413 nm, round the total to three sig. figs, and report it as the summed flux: 16.1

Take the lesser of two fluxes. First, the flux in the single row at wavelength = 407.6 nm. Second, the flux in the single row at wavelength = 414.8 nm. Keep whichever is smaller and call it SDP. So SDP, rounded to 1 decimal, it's 2.0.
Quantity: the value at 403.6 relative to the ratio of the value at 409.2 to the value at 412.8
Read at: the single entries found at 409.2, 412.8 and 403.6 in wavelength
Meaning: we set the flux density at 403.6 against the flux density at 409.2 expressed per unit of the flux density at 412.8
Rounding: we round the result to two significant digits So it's 2.0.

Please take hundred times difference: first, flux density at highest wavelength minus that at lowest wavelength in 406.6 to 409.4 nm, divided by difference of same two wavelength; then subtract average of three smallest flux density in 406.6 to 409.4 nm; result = -208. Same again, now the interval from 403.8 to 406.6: -230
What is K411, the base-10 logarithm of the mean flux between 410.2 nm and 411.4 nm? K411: 0.369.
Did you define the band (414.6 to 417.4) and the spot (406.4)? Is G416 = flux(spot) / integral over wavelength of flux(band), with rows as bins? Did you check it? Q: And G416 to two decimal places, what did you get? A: 0.27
